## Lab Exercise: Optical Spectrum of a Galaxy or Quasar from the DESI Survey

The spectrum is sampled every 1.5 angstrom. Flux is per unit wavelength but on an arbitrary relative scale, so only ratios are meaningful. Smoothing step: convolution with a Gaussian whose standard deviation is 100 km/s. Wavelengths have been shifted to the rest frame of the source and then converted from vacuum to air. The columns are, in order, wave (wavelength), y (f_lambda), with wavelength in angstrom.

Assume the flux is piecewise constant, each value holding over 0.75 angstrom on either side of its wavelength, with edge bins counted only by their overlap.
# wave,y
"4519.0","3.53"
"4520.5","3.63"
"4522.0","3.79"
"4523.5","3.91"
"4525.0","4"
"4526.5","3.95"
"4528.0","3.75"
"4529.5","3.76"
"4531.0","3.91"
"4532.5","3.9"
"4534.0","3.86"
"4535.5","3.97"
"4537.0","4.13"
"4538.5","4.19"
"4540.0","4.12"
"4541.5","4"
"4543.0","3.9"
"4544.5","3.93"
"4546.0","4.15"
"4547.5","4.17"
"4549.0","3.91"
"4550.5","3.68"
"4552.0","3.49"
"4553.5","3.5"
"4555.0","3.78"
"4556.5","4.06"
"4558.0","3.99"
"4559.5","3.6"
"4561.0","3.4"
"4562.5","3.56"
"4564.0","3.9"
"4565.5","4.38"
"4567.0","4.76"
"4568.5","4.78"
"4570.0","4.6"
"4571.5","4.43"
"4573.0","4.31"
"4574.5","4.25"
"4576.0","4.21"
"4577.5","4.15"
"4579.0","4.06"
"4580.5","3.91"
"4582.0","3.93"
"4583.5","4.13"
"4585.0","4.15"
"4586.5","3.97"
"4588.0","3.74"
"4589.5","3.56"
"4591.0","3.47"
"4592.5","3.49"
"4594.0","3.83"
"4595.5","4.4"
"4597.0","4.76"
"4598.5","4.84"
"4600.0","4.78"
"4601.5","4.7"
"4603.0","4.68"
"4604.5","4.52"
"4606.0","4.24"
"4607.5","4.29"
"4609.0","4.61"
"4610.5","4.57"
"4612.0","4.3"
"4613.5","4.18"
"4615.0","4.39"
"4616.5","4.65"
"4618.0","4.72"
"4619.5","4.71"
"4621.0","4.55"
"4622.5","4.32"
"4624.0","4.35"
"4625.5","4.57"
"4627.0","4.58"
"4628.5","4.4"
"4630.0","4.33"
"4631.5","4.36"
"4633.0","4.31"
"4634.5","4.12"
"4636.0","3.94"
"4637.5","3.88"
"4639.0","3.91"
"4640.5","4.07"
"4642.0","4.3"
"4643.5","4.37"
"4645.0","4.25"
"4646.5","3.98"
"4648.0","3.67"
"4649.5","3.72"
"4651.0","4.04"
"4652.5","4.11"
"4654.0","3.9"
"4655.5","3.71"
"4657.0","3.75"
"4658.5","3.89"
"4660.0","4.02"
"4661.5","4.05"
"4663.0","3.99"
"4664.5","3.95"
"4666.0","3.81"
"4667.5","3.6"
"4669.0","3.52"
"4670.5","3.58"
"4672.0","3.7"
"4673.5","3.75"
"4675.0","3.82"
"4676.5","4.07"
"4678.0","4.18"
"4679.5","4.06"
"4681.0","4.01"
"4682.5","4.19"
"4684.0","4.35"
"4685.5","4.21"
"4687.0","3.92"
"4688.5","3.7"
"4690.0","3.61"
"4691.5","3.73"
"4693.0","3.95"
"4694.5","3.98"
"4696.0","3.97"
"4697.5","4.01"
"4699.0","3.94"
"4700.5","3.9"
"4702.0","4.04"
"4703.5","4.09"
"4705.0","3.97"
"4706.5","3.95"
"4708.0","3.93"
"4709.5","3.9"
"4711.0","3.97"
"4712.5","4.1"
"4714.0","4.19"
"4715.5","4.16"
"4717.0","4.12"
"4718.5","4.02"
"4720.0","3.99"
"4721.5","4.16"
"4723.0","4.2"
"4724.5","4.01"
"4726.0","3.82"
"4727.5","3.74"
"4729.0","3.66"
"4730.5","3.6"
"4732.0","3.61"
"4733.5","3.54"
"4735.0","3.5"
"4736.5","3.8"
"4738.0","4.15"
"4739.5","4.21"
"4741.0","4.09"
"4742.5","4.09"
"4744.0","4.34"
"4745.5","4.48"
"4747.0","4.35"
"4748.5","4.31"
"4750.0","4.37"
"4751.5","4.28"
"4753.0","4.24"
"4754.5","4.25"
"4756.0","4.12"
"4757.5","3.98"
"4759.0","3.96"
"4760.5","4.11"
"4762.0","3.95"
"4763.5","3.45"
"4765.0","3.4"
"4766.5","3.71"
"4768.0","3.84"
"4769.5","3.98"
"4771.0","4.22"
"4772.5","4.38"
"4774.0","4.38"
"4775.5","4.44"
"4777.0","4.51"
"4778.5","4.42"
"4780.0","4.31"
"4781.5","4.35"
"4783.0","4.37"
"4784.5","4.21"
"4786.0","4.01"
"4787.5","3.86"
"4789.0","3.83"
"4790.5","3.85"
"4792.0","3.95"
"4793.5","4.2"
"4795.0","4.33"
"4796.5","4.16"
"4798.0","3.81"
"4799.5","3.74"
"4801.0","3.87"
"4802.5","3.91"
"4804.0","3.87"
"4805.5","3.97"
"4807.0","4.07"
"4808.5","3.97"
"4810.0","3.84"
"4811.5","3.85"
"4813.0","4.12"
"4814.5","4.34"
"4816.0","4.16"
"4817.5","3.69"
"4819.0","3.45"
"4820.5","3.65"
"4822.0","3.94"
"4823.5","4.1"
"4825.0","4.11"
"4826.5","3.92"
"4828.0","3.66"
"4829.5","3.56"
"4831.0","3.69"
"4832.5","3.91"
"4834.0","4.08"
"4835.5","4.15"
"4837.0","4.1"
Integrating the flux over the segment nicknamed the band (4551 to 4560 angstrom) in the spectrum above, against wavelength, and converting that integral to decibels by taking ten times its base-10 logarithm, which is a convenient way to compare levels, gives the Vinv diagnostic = 15.3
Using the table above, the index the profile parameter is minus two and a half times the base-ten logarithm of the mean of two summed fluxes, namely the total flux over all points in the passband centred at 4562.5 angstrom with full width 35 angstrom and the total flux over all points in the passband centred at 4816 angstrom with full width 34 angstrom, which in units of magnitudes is -4.90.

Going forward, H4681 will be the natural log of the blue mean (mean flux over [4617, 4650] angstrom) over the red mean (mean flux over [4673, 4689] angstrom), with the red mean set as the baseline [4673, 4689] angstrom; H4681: 0.05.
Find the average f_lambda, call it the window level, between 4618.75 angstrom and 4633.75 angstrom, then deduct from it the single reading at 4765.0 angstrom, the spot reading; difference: 1.0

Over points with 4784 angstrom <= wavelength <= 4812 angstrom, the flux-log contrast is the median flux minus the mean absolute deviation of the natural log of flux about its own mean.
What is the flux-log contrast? 3.88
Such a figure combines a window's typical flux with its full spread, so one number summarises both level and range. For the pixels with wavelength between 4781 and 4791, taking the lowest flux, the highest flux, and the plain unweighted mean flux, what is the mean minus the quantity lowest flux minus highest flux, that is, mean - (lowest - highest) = 4.61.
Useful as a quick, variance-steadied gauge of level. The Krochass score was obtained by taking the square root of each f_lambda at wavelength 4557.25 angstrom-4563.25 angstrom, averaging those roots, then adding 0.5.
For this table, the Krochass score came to 2.41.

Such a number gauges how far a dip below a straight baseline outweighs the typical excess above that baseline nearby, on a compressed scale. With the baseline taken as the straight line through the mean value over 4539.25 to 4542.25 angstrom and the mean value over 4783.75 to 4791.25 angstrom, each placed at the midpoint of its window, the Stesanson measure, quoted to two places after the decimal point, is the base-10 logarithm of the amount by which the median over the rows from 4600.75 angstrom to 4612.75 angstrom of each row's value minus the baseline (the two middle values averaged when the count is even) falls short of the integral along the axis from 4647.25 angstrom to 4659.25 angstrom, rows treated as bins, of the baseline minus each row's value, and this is 0.16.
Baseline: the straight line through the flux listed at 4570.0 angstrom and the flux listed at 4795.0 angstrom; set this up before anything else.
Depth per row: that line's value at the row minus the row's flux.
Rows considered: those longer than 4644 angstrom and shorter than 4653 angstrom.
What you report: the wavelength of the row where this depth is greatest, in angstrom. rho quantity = 4648.0 angstrom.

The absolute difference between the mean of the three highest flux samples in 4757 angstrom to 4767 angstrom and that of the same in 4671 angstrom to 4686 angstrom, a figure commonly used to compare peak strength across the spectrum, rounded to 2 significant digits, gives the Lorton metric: 0.23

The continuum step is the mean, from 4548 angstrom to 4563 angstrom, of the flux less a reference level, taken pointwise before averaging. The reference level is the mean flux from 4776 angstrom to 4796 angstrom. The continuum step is -0.47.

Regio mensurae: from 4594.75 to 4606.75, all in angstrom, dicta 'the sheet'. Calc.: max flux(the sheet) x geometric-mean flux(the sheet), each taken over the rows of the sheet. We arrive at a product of 22.3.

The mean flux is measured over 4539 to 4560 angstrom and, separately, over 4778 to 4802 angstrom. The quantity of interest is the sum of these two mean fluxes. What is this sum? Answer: 7.96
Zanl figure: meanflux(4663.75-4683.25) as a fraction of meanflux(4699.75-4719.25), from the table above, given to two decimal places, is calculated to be 0.96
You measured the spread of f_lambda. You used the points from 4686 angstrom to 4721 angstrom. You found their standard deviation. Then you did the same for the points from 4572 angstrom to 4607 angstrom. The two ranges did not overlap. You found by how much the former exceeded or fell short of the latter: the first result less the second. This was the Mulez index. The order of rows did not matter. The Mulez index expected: -0.27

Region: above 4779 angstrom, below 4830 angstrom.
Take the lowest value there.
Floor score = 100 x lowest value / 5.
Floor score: 69.0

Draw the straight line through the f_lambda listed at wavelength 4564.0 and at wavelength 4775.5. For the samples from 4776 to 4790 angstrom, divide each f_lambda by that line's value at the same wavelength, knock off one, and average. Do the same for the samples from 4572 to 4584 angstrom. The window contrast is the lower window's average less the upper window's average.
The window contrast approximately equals 0.10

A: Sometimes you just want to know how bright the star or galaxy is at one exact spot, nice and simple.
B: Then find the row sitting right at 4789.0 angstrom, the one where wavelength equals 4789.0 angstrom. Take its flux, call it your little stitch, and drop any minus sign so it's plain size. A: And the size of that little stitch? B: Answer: 3.83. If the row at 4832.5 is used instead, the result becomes 3.91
